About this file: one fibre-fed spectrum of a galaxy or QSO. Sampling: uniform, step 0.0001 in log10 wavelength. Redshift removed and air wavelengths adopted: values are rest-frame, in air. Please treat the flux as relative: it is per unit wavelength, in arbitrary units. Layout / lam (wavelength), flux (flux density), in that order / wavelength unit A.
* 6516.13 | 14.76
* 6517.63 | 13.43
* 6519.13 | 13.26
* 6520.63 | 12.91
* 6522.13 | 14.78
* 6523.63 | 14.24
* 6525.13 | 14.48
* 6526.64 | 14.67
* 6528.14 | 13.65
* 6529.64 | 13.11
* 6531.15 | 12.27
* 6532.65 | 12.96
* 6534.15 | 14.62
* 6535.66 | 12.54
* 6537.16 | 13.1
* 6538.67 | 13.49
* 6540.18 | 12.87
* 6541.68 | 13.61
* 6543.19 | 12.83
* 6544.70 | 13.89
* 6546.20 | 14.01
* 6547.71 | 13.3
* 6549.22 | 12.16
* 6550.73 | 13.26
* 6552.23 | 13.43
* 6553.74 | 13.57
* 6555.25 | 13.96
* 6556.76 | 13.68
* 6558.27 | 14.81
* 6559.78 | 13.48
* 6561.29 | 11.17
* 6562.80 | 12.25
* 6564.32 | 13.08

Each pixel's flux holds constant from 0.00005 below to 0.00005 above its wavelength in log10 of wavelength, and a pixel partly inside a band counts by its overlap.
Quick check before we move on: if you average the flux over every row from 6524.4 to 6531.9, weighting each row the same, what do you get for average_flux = 13.6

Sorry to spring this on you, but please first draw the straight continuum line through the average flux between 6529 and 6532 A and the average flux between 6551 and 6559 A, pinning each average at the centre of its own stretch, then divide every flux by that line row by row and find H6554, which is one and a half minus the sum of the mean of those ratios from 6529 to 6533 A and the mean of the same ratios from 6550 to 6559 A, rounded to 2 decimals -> -0.50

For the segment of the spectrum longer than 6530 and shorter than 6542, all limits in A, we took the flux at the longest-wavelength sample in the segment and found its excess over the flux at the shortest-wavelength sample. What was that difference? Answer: 1.3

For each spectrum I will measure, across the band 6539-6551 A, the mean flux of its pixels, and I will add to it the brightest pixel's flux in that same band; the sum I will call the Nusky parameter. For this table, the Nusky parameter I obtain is 27.25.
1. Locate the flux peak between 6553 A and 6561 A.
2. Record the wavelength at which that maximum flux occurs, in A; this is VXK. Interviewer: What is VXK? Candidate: 6558.27 A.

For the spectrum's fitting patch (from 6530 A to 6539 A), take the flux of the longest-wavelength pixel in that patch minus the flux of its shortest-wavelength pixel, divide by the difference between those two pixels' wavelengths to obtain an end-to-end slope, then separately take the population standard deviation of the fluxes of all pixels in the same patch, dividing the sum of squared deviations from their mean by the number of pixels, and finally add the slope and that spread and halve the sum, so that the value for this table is 0.46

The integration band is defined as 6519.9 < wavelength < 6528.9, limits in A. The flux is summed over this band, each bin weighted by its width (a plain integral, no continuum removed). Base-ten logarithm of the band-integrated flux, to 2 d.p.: 2.10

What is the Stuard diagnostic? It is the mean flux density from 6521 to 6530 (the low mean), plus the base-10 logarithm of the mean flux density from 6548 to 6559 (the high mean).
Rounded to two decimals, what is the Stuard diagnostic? 15.29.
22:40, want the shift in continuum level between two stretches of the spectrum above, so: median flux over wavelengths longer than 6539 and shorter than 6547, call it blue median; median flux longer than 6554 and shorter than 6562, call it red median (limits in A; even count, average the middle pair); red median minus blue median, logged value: 0.1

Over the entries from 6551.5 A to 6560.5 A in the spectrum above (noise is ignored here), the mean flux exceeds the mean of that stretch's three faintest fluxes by 0.3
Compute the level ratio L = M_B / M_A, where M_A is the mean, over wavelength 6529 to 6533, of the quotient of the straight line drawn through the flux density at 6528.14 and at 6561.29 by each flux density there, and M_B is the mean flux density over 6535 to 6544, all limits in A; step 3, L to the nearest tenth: 12.4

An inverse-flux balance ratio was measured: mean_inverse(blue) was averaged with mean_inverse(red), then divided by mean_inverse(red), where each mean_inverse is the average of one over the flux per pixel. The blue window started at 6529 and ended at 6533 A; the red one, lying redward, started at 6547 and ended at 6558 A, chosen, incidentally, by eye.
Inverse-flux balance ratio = 1.02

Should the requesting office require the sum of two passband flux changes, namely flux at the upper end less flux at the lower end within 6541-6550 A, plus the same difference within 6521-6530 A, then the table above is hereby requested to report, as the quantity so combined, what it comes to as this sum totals -3.1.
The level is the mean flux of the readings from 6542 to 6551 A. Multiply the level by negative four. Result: -53.0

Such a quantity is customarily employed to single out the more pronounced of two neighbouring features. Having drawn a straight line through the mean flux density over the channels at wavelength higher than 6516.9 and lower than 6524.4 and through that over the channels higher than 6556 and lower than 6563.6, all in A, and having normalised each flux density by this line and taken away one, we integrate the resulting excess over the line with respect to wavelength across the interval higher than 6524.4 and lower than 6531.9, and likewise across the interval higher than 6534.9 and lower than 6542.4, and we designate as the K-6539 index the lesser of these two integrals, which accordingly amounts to -0.17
